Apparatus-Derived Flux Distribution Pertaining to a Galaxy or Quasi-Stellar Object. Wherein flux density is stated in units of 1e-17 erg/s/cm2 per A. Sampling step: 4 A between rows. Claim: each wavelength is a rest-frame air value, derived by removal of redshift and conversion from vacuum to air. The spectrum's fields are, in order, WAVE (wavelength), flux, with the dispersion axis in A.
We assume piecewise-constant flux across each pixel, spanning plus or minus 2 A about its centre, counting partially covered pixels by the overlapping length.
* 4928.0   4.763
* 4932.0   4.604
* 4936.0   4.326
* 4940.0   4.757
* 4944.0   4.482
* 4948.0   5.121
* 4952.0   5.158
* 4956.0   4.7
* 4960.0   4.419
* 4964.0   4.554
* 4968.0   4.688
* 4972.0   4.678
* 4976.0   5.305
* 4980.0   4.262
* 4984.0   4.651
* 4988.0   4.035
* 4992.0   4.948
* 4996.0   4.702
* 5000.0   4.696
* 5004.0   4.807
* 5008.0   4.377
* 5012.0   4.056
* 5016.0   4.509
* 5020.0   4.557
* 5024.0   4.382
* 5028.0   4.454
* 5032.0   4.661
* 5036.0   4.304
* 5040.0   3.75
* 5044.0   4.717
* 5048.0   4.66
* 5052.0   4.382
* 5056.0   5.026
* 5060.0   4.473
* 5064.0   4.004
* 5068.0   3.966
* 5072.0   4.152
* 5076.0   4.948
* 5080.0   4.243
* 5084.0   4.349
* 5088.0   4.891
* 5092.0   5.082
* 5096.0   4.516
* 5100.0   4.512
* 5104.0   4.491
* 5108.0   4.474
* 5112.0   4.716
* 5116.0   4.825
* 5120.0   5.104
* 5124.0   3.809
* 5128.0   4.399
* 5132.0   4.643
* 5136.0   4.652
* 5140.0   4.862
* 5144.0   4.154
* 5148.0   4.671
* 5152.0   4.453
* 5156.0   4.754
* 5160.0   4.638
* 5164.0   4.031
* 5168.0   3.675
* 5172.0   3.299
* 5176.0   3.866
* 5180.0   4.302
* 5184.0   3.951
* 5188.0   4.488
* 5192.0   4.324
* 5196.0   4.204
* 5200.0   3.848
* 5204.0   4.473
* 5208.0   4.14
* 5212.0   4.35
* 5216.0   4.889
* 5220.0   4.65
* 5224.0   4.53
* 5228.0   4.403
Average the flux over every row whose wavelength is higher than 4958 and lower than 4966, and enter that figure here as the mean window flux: 4.49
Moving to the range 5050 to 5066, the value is 4.47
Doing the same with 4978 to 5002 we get 4.55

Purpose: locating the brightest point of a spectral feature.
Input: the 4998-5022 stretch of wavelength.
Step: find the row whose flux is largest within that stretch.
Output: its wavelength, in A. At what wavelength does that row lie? 5004.0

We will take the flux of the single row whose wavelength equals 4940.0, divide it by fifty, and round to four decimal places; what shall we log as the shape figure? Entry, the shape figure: 0.0951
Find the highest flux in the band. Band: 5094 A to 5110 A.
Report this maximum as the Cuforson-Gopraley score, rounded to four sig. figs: 4.516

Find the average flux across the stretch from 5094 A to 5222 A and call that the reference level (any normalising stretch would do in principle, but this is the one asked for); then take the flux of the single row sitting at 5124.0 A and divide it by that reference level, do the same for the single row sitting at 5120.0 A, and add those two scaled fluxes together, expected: 2.03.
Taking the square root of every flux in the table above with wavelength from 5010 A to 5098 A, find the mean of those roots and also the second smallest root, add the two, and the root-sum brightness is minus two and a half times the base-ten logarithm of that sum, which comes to -1.53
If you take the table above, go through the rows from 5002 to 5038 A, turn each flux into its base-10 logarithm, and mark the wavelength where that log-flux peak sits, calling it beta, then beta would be 5004.0 A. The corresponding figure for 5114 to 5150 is 5120.0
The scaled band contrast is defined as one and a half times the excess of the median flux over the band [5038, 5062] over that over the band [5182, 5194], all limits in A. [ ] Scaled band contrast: 0.36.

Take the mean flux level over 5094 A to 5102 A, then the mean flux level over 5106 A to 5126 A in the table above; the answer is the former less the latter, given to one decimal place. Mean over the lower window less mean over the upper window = -0.1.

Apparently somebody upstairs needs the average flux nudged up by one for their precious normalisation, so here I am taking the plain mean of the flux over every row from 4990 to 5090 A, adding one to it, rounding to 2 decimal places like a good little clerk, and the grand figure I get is 5.48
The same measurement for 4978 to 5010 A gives 5.56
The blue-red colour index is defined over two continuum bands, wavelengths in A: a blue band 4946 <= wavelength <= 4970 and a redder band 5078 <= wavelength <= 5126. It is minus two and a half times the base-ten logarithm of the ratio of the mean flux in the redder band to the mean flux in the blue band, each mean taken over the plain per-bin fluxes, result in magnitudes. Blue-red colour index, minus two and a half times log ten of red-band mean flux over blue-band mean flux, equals 0.044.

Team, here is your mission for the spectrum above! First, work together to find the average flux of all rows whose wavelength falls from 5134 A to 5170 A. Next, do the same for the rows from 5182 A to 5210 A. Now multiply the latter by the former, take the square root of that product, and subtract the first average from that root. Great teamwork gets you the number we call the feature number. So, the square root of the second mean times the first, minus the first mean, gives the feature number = -0.12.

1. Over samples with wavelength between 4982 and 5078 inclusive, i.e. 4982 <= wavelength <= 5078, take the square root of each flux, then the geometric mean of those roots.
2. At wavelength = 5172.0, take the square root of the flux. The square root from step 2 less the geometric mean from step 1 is -0.29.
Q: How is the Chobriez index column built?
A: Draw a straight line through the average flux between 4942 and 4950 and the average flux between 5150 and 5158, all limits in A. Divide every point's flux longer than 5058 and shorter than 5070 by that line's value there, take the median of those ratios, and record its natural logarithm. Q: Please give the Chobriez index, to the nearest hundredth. -0.16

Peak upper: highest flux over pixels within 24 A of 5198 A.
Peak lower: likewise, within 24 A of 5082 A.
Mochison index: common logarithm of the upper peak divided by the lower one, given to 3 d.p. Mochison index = -0.017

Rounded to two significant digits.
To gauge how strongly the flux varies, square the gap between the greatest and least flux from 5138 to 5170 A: 1.4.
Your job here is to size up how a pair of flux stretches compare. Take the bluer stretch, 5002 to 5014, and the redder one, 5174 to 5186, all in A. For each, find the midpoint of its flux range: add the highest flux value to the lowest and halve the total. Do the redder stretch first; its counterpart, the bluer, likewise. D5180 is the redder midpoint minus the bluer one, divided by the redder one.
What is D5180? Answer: -0.09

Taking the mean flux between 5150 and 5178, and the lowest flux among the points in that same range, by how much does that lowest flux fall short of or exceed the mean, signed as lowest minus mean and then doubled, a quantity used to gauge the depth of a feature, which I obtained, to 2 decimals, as -1.61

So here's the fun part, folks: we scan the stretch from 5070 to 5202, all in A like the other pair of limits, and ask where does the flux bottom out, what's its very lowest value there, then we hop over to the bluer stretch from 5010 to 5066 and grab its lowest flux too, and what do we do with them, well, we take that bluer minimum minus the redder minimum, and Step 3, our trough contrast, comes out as 0.45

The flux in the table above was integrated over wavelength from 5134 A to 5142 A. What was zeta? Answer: 38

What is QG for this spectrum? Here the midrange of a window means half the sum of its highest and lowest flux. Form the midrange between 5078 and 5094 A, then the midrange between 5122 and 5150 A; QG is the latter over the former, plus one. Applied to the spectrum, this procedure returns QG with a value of 1.93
